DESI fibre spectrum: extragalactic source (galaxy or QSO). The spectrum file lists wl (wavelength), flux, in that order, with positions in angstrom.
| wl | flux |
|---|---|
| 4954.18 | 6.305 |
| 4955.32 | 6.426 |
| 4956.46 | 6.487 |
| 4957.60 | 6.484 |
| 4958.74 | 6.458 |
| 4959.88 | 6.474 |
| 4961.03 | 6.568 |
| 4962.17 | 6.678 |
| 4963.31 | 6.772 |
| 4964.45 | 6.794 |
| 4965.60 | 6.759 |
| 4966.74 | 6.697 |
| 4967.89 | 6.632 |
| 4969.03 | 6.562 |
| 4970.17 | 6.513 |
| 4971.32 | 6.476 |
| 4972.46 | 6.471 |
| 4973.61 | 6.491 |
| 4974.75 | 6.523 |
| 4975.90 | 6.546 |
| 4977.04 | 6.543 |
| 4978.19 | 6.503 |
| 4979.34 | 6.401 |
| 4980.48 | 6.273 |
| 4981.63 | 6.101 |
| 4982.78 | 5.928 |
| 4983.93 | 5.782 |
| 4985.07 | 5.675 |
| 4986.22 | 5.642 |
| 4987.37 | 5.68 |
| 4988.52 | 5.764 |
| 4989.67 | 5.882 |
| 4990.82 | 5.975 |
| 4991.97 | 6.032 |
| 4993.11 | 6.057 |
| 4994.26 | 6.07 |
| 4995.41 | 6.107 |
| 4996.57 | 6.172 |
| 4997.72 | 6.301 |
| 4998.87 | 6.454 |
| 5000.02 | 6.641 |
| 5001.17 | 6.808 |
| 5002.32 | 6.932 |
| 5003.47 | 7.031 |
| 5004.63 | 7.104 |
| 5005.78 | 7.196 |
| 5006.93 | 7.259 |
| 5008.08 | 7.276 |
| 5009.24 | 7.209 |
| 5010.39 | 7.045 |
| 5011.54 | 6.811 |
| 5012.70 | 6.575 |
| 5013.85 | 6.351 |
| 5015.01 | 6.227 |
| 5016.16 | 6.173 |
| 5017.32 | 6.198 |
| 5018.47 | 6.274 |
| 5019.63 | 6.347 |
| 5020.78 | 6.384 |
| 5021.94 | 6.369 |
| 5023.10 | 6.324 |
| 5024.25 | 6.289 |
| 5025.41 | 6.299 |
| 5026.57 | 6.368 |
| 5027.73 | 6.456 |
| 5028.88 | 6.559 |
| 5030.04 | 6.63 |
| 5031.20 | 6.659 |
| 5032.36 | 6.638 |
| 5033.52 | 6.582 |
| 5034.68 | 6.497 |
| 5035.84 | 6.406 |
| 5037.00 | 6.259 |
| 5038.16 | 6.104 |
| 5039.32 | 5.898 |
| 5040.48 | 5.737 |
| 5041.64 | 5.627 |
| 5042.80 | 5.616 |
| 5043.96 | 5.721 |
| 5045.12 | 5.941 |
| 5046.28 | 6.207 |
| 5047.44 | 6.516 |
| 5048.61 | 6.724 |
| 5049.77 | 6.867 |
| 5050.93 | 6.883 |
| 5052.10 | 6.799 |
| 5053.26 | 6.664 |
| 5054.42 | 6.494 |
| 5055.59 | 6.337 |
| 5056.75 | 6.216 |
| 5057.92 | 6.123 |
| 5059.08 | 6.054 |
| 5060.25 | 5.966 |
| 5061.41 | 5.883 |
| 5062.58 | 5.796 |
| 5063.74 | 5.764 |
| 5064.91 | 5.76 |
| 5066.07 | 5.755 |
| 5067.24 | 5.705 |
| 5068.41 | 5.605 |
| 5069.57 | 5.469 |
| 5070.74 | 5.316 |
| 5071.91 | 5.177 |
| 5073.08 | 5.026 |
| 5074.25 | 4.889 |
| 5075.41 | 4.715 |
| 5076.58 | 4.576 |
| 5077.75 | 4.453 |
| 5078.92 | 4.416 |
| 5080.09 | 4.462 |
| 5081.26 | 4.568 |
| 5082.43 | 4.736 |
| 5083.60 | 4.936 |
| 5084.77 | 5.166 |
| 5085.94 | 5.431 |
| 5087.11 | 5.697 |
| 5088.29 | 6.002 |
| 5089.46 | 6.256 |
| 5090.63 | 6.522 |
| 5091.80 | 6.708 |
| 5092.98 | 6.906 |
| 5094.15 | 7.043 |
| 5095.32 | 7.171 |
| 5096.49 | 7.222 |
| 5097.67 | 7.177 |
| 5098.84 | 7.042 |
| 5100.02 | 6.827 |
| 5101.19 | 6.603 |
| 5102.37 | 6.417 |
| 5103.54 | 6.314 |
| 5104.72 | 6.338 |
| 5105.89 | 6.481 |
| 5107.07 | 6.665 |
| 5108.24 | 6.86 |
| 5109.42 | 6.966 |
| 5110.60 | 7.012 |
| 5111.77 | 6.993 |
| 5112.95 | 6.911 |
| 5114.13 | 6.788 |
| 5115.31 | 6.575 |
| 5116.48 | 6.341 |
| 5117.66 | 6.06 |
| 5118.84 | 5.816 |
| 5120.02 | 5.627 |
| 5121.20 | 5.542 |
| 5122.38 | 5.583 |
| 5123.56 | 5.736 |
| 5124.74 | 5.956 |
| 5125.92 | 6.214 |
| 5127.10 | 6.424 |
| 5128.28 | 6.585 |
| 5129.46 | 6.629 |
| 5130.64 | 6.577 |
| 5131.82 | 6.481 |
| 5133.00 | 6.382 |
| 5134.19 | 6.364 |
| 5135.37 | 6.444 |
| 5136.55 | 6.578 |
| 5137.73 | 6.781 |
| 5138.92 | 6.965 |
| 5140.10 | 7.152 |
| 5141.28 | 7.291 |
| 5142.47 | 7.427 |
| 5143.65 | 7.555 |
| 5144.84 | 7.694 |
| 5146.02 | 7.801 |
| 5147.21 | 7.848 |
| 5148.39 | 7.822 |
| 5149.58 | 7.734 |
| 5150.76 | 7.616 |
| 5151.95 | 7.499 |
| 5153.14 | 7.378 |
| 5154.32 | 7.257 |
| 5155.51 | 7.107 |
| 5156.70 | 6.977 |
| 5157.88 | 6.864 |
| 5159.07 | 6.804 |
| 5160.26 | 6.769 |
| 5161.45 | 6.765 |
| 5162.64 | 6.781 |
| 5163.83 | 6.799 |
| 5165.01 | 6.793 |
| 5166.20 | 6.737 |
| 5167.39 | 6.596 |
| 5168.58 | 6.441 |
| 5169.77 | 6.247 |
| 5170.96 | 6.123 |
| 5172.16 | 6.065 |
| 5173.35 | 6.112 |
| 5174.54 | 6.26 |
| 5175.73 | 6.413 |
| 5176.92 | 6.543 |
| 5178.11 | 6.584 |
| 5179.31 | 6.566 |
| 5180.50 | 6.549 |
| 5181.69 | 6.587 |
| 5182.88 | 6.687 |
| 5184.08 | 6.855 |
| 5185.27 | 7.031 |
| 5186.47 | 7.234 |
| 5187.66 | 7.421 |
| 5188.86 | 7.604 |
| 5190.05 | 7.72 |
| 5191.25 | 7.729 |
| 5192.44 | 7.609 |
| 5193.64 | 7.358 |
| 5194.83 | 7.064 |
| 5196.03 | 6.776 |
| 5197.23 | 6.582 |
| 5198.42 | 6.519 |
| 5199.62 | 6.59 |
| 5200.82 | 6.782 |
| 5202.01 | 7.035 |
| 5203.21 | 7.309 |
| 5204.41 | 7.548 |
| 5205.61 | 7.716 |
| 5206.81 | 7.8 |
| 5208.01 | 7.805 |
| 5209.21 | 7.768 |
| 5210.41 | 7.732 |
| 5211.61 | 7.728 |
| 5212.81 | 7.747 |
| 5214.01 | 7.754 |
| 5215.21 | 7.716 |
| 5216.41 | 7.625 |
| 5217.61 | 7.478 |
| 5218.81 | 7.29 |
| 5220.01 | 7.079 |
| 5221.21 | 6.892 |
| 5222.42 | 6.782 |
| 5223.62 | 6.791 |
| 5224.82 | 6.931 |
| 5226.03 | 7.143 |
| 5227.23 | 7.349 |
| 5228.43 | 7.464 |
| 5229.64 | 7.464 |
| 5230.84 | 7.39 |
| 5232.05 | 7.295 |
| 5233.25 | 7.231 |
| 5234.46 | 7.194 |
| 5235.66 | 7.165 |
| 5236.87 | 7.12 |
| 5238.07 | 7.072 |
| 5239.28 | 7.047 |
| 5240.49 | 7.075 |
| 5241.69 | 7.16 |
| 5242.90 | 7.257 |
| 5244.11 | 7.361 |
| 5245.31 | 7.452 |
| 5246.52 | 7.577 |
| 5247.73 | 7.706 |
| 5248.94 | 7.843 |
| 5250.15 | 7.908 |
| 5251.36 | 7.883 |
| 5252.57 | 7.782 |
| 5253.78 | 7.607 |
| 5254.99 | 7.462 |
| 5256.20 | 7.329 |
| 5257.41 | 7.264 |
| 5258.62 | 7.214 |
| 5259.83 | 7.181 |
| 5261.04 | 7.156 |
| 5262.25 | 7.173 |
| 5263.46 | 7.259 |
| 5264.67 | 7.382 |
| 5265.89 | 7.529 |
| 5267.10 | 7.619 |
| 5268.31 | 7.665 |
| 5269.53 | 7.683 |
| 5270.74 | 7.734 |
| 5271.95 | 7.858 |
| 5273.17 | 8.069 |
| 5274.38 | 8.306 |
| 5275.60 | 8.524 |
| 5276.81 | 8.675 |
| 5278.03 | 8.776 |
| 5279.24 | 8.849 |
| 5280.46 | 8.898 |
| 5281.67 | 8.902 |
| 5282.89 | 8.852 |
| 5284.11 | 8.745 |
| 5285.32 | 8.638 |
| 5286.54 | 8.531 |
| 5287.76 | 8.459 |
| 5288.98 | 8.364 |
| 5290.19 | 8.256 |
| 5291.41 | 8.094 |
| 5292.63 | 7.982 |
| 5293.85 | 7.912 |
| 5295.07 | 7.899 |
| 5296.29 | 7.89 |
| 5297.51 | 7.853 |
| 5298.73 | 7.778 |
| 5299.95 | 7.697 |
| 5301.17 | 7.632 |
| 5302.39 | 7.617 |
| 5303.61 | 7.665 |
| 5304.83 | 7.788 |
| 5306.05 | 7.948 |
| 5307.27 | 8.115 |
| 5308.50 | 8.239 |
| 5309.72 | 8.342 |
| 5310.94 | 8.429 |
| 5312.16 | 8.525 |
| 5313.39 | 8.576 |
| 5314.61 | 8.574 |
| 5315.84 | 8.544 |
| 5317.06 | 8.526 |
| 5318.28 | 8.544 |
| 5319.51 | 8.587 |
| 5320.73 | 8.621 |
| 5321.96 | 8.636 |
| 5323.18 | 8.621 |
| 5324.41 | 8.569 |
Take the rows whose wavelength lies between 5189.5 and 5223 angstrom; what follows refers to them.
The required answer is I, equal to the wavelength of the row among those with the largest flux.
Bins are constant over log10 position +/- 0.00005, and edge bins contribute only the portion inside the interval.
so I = 5208.01 angstrom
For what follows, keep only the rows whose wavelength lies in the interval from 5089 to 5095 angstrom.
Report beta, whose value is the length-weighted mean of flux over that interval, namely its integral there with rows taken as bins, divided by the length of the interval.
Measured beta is 6.7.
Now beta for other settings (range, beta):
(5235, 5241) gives 7.1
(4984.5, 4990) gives 5.7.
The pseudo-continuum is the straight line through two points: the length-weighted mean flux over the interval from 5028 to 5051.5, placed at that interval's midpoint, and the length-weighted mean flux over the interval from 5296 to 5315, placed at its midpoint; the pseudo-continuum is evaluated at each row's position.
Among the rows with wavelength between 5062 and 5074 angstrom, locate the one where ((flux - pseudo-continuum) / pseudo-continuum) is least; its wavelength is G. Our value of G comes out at 5073.08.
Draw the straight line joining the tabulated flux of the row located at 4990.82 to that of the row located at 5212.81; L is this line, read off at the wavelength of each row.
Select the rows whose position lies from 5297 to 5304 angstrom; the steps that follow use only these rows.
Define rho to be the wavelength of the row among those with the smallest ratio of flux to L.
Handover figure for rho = 5302.39 angstrom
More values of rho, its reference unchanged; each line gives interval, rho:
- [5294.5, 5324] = 5302.39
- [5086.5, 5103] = 5087.11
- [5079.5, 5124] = 5080.09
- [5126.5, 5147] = 5134.19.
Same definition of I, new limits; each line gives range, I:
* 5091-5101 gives 5096.49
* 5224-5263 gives 5250.15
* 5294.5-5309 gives 5308.50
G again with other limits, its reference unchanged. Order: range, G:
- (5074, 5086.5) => 5078.92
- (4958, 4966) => 4958.74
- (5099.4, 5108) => 5103.54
